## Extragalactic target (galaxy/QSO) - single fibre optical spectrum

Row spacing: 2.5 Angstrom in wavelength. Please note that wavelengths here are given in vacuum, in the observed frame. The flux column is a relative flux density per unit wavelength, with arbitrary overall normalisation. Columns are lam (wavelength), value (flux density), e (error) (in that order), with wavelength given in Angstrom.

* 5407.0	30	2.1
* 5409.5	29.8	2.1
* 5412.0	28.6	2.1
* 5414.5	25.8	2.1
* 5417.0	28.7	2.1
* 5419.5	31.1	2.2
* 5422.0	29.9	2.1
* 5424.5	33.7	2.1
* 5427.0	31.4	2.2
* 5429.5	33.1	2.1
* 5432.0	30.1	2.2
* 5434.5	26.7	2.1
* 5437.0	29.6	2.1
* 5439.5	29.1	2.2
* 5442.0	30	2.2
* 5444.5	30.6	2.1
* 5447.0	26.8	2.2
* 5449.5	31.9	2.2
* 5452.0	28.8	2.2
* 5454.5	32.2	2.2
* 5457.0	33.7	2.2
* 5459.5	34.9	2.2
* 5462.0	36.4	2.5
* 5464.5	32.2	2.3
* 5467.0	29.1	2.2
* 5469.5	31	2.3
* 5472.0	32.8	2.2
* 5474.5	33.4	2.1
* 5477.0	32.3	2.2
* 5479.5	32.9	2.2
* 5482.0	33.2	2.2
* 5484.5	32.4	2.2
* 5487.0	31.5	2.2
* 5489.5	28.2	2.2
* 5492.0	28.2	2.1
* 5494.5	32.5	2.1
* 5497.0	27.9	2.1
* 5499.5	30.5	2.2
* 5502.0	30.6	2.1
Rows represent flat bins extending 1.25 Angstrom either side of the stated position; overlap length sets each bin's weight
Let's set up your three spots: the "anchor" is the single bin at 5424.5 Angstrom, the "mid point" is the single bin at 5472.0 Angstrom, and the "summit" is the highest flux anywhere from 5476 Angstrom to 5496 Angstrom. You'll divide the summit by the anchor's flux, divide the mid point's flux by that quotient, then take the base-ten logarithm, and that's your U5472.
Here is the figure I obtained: 1.52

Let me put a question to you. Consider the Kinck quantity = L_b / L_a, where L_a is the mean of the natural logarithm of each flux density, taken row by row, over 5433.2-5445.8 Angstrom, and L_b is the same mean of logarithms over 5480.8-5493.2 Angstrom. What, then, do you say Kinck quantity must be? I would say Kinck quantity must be 1.01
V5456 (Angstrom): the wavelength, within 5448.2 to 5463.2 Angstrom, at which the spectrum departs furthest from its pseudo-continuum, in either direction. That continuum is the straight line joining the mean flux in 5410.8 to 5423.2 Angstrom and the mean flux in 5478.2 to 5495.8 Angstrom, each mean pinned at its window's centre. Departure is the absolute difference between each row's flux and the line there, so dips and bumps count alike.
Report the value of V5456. 5462.0 Angstrom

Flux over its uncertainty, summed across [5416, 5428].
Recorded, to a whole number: 72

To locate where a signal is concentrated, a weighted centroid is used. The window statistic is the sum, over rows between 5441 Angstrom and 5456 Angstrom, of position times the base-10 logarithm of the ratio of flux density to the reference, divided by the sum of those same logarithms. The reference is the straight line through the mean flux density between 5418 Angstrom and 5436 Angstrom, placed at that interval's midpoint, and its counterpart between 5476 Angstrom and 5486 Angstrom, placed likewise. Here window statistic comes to 5447.2 Angstrom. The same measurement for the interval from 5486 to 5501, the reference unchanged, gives 5493.5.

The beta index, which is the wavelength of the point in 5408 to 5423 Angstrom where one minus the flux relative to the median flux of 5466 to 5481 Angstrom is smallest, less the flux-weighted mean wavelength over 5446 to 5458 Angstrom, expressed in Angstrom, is -32.7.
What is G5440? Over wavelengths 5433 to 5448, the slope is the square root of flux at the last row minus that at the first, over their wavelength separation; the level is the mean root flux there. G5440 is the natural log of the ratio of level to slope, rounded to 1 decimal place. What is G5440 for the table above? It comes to 8.8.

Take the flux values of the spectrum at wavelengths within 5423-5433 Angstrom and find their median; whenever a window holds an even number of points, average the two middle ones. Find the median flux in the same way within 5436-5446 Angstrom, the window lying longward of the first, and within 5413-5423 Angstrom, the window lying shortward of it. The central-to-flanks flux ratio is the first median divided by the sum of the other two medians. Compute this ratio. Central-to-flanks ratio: 0.55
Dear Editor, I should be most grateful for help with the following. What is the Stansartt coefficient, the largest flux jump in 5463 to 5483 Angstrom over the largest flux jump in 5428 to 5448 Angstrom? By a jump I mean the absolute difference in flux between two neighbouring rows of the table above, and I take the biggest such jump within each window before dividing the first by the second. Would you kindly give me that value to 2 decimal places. 0.82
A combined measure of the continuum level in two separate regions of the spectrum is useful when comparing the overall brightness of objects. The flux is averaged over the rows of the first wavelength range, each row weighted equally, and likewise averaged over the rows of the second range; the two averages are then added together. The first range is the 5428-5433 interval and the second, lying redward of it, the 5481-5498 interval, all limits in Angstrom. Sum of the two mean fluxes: 62.2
